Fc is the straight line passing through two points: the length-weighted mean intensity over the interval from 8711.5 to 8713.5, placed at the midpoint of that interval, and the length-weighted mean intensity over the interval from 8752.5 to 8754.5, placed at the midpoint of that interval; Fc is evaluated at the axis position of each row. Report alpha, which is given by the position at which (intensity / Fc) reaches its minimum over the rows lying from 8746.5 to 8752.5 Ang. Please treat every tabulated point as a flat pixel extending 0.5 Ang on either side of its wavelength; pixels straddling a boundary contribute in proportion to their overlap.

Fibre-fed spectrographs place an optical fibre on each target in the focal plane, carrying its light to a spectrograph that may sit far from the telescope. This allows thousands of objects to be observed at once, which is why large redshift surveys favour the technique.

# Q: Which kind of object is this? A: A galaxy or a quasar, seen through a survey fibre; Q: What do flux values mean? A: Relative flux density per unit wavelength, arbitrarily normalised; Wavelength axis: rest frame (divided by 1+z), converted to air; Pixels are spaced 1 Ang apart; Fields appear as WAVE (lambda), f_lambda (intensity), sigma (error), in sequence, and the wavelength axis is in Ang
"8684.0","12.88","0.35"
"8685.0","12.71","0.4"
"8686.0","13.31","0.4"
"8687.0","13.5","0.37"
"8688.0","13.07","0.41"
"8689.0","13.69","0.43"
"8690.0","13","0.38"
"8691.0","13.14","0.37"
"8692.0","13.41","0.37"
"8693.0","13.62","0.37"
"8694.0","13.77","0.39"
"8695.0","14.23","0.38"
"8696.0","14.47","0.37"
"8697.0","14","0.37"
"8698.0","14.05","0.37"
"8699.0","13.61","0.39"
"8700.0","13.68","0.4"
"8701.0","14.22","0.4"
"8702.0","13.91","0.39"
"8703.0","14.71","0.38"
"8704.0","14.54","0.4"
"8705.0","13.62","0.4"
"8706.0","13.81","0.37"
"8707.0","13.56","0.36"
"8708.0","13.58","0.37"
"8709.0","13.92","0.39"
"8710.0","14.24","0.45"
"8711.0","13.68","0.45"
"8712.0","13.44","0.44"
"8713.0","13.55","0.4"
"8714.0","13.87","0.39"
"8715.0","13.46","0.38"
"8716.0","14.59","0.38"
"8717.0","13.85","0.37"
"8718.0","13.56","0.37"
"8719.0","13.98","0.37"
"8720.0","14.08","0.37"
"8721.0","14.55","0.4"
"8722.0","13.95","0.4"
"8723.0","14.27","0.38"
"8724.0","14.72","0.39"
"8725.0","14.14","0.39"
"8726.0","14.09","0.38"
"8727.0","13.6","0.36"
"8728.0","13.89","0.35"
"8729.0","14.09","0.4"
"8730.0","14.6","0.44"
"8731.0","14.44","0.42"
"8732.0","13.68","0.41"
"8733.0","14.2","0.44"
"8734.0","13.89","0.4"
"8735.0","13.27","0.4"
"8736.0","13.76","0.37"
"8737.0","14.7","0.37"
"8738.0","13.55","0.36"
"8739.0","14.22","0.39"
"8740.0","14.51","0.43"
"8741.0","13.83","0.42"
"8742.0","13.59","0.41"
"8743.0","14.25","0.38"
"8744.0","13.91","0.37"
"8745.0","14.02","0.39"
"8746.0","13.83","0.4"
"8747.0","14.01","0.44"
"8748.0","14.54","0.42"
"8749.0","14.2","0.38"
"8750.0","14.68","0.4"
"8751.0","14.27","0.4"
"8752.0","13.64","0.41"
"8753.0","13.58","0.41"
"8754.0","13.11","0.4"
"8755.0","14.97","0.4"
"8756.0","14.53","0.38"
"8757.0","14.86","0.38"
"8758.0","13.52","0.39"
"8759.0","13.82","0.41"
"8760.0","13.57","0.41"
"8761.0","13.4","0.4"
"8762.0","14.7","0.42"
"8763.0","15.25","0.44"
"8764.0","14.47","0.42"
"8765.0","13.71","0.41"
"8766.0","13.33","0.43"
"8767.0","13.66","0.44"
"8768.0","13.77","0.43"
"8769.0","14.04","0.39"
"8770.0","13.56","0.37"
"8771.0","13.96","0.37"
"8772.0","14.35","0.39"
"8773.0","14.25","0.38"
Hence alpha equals 8752.0 Ang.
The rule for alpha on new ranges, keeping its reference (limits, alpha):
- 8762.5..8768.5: 8766.0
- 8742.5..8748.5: 8746.0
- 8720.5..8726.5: 8722.0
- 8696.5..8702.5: 8699.0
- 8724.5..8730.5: 8727.0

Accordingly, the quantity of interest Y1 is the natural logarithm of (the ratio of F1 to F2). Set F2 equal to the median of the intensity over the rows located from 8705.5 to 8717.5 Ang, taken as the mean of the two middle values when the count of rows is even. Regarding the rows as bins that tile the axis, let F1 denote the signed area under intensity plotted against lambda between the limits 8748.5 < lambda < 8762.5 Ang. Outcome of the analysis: 2.7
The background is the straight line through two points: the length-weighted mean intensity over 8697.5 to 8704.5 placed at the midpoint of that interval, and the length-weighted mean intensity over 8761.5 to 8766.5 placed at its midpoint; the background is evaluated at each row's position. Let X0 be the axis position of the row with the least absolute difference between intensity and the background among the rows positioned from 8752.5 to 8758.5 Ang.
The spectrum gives 8756.0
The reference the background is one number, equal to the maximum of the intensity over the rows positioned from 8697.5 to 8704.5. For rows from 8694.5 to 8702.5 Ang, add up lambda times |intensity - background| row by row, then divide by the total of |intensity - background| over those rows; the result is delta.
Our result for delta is 8698.9 Ang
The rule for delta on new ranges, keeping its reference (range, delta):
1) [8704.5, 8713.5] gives 8709.1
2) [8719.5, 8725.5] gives 8722.3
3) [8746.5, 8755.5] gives 8751.8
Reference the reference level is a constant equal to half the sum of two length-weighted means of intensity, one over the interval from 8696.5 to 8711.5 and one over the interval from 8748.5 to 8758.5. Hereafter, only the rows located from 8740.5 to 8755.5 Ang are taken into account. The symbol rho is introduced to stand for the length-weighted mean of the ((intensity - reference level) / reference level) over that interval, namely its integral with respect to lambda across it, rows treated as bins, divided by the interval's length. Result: -0.0007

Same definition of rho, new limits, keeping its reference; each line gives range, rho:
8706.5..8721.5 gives -0.0127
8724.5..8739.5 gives -0.0022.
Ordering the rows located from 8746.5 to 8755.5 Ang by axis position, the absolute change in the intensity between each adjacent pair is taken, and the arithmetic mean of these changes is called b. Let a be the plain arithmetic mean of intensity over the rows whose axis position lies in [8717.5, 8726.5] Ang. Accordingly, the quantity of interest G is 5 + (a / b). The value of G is 29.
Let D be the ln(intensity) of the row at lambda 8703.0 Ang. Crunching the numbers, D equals 2.69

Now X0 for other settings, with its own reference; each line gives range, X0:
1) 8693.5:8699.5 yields 8698.0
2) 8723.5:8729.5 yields 8725.0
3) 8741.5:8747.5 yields 8743.0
